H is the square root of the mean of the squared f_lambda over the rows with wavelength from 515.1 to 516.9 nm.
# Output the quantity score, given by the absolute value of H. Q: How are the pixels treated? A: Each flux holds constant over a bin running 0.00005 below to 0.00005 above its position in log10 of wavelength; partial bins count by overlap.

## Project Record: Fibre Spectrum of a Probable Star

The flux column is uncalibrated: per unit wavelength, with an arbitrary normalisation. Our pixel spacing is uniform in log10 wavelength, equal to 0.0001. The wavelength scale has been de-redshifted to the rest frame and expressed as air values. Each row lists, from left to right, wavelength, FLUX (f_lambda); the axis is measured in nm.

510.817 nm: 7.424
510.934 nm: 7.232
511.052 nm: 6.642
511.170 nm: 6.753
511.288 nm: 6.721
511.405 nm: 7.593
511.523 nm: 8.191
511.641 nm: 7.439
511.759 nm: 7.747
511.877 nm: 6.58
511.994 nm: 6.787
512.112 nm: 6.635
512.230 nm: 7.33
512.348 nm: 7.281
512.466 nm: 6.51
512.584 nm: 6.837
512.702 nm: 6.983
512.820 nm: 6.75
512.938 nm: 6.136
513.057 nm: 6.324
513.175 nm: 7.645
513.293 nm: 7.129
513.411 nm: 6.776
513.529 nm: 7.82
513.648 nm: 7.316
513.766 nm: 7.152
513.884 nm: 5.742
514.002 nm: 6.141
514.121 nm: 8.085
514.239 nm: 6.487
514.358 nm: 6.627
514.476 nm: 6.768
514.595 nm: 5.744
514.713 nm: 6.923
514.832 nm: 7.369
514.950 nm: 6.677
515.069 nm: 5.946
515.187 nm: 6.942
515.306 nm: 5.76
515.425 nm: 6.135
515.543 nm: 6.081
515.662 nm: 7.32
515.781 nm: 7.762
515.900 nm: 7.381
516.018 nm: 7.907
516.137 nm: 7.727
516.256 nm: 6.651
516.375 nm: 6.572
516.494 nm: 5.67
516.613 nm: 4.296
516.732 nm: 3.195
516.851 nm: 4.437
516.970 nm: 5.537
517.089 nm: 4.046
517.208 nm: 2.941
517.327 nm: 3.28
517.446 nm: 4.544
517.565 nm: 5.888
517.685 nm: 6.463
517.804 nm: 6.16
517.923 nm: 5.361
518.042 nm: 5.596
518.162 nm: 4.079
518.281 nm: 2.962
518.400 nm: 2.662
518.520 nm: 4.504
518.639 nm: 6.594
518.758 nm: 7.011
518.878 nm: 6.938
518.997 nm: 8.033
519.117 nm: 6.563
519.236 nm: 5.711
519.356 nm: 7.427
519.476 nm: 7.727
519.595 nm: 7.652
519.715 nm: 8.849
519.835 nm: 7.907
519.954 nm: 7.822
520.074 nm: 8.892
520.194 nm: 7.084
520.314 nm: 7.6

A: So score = 6.40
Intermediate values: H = 6.4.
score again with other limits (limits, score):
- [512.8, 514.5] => 6.89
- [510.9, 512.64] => 7.10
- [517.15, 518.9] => 5.22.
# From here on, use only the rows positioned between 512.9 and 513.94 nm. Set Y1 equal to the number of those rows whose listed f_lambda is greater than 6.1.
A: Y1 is 8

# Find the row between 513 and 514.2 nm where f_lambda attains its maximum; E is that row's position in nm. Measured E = 514.121 nm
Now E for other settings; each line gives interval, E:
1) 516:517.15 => 516.018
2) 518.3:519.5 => 518.997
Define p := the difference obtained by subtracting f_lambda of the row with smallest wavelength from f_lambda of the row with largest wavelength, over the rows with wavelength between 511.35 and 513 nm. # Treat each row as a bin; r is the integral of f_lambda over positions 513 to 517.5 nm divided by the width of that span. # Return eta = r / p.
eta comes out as -4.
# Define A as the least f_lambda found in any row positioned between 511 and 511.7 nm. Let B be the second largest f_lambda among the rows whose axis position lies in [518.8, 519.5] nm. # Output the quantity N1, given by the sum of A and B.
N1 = 14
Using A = 6.642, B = 7.727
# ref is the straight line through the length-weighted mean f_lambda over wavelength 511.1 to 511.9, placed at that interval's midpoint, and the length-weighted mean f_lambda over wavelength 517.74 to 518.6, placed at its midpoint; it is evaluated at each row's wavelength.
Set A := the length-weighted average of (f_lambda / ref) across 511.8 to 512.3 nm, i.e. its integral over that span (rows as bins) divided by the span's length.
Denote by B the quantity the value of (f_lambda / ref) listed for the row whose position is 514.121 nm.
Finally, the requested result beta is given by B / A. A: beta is 1.34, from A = 0.97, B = 1.30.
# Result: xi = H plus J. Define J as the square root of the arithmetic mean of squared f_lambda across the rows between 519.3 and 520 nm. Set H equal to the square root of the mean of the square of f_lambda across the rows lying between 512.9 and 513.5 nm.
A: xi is 14.7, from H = 6.8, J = 7.9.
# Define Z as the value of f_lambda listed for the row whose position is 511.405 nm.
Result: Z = 7.593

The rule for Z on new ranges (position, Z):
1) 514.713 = 6.923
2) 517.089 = 4.046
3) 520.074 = 8.892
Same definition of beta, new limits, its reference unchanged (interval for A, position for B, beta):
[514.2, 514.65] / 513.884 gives 0.87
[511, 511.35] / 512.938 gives 1.01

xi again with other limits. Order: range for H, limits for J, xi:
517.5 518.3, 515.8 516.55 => 12.4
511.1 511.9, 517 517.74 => 12.0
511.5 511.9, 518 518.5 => 11.5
